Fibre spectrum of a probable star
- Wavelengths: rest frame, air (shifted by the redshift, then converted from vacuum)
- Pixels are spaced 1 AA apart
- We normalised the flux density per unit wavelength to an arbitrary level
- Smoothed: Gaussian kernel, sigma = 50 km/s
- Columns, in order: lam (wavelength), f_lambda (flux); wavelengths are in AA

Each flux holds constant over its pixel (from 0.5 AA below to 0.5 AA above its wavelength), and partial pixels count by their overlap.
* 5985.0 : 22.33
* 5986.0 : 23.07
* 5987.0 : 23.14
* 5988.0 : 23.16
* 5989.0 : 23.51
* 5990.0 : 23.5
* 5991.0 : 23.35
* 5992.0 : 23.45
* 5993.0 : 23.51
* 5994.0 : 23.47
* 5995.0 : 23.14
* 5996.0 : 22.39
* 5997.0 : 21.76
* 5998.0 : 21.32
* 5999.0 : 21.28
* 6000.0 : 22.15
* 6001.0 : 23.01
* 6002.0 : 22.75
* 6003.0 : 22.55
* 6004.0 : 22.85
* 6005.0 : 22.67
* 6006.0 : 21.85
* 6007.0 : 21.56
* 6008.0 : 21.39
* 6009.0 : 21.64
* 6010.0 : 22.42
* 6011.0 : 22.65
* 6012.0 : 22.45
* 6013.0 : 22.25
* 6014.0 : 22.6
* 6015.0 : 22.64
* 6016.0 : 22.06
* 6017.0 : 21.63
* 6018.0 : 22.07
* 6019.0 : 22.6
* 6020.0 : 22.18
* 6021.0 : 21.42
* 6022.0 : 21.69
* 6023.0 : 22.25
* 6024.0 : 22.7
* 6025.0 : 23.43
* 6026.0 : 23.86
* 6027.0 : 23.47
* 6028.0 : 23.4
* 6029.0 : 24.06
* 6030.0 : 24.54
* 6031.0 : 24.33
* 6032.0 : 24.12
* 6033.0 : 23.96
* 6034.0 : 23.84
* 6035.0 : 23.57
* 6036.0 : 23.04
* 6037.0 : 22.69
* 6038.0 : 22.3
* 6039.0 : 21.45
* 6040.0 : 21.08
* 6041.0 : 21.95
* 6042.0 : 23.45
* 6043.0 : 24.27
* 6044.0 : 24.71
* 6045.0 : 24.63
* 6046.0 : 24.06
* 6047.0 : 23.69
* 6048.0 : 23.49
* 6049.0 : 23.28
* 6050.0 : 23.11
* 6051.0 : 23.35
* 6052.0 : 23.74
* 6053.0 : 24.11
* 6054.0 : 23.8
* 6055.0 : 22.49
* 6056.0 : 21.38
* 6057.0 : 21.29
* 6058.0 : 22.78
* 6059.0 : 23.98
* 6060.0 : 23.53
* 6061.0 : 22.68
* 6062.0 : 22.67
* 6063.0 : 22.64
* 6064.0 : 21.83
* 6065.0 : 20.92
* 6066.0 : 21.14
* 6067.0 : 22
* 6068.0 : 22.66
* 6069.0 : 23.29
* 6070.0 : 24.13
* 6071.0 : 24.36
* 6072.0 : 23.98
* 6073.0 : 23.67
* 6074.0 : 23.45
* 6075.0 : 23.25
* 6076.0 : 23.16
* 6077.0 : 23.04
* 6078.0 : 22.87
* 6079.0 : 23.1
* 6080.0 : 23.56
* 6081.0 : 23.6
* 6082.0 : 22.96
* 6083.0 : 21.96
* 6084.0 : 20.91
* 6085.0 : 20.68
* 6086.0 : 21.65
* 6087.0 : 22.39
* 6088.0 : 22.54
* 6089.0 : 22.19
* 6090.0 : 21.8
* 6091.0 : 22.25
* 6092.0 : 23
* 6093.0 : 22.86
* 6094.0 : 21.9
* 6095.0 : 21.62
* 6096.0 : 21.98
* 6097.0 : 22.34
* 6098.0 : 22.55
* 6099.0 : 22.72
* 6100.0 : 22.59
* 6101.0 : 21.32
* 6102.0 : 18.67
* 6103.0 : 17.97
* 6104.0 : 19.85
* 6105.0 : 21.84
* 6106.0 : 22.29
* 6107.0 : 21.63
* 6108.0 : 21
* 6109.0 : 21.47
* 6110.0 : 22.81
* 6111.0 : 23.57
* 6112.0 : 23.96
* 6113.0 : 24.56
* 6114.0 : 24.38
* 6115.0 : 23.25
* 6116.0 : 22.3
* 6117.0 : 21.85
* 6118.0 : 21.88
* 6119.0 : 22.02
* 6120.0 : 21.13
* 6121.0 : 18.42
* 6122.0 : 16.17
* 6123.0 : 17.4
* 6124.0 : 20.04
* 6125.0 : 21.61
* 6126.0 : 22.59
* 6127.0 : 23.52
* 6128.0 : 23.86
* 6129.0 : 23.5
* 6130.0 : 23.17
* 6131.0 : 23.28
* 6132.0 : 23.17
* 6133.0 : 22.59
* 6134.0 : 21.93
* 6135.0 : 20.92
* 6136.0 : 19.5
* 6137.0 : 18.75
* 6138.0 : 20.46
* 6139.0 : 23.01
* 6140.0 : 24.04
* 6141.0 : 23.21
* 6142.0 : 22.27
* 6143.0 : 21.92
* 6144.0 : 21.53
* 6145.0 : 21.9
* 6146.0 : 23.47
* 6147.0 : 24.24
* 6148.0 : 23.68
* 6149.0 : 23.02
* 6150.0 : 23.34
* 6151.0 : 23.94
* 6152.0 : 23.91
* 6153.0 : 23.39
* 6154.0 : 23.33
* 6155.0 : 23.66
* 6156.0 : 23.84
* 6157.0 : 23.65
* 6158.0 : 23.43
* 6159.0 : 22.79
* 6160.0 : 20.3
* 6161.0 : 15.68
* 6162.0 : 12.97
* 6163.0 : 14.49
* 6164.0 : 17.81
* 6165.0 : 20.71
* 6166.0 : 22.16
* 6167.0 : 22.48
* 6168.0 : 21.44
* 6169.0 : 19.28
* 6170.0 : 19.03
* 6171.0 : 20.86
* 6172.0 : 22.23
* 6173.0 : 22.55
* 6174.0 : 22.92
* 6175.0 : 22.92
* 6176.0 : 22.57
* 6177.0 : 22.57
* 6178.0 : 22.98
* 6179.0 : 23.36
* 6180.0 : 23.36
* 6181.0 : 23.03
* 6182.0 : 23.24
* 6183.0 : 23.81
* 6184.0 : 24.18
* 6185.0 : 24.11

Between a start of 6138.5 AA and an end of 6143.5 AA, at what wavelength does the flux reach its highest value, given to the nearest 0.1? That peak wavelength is 6140.0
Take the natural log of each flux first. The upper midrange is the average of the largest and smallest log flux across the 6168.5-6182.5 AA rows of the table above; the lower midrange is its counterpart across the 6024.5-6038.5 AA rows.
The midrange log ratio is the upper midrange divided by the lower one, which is 0.97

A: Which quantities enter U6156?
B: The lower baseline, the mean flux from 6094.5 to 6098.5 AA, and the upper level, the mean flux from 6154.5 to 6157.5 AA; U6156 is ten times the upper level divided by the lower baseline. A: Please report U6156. 10.7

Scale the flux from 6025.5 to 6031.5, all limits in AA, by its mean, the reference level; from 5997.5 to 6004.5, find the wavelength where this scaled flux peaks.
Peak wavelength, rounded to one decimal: 6001.0 AA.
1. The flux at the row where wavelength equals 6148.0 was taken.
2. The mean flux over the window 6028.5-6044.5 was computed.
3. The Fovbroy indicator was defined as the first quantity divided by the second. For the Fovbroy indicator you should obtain 1.01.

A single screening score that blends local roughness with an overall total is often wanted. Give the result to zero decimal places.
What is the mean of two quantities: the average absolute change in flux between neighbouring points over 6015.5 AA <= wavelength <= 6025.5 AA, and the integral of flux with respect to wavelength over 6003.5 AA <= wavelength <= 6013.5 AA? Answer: 111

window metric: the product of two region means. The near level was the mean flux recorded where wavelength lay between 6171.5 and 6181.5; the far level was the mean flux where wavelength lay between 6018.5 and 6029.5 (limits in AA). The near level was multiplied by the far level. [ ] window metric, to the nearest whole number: 521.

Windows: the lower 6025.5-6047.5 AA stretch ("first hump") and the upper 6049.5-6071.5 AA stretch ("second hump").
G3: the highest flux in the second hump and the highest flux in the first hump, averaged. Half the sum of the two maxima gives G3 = 24.5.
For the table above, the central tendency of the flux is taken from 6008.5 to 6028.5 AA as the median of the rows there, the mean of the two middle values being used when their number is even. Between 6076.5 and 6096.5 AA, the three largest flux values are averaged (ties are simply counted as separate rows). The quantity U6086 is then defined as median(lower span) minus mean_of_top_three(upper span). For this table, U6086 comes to -1.0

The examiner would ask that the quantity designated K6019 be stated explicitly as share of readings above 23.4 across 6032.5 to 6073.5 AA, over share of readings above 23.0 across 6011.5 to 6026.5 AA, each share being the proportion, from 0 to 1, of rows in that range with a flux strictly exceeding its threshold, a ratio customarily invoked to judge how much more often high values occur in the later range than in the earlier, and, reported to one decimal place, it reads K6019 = 3.5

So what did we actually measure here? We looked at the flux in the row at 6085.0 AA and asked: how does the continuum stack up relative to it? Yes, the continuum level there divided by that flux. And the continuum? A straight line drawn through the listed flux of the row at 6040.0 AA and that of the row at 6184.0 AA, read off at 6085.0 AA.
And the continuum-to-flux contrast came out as 1.07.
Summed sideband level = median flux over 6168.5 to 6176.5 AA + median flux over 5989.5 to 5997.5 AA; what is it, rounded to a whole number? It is 46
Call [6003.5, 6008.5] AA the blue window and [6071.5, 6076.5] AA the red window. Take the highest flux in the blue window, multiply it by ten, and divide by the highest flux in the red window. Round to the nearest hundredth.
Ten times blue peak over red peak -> 9.53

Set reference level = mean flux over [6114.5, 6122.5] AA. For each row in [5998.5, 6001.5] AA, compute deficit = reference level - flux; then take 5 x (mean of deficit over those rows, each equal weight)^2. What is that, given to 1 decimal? 8.1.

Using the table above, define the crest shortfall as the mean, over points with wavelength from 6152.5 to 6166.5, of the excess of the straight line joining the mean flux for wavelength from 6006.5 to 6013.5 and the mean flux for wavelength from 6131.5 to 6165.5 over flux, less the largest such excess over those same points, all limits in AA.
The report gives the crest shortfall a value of -8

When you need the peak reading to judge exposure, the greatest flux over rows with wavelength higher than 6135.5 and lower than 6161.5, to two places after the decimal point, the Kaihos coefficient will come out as 24.24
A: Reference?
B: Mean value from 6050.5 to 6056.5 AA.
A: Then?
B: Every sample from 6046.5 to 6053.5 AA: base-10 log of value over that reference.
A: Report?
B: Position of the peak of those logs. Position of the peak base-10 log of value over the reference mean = 6053.0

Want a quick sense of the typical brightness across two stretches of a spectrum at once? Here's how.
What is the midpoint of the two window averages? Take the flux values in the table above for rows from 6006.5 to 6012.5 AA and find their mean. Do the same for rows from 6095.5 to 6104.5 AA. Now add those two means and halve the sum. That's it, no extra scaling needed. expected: 21.6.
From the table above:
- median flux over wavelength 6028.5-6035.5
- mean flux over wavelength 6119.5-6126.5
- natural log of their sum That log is 3.78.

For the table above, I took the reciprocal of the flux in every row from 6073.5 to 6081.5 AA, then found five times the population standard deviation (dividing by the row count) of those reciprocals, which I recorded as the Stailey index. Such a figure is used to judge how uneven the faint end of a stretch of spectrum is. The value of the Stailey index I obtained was 0.002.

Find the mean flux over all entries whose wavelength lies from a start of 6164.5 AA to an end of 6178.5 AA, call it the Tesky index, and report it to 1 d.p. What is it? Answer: 21.8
